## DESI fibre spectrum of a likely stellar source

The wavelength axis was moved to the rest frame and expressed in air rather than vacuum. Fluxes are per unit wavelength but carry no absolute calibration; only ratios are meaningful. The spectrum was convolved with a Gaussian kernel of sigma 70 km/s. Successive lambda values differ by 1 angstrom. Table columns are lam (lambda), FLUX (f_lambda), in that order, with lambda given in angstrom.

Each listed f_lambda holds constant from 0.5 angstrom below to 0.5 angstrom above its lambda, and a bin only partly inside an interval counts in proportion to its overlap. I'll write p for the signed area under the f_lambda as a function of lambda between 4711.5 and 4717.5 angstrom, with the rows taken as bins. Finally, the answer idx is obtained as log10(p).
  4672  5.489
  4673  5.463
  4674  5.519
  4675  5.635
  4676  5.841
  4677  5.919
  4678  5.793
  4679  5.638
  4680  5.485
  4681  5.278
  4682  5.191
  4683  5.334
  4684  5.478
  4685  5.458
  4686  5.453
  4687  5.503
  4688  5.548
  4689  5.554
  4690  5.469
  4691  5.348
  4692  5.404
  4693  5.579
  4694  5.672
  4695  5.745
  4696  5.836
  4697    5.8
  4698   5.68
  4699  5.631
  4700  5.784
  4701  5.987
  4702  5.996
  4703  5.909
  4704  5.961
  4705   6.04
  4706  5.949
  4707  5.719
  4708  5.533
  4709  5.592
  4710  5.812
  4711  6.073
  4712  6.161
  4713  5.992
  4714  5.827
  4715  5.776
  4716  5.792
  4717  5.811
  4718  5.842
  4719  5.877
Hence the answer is 1.55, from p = 35.4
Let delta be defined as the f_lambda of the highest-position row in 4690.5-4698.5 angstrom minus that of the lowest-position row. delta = 0.3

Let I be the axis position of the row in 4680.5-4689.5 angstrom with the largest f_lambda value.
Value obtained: 4689 angstrom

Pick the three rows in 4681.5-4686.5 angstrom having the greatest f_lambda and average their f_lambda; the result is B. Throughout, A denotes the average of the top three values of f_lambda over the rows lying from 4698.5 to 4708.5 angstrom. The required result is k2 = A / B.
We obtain 1.10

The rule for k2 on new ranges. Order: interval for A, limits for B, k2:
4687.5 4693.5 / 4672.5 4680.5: 0.95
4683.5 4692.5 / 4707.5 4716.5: 0.91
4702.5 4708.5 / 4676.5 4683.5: 1.03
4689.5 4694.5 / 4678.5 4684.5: 1.01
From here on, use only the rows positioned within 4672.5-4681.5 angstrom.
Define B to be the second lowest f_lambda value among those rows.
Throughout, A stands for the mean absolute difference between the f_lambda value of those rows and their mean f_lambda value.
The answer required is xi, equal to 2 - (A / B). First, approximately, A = 0.162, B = 5.463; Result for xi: 1.97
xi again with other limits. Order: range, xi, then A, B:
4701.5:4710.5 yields 1.97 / 0.152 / 5.592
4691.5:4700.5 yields 1.98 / 0.098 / 5.579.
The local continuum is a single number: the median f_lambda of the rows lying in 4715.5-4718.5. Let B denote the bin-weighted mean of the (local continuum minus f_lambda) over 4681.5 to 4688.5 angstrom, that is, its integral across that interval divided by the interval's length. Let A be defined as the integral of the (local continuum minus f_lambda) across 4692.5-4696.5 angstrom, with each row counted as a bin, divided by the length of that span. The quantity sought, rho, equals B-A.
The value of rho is 0.3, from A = 0.1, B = 0.39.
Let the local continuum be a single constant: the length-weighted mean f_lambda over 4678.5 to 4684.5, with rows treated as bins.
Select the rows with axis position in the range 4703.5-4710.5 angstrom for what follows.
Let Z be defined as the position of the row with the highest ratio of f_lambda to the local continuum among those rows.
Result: 4705 angstrom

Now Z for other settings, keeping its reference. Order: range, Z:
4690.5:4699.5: 4696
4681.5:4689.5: 4689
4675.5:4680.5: 4677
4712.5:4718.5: 4713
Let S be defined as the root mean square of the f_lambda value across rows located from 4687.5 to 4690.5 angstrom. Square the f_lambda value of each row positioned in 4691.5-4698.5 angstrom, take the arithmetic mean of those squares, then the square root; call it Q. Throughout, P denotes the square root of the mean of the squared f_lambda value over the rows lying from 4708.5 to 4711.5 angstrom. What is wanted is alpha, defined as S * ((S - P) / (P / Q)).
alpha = -1.6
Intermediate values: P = 5.83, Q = 5.68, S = 5.52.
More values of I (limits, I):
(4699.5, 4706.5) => 4705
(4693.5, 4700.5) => 4696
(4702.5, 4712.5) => 4712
